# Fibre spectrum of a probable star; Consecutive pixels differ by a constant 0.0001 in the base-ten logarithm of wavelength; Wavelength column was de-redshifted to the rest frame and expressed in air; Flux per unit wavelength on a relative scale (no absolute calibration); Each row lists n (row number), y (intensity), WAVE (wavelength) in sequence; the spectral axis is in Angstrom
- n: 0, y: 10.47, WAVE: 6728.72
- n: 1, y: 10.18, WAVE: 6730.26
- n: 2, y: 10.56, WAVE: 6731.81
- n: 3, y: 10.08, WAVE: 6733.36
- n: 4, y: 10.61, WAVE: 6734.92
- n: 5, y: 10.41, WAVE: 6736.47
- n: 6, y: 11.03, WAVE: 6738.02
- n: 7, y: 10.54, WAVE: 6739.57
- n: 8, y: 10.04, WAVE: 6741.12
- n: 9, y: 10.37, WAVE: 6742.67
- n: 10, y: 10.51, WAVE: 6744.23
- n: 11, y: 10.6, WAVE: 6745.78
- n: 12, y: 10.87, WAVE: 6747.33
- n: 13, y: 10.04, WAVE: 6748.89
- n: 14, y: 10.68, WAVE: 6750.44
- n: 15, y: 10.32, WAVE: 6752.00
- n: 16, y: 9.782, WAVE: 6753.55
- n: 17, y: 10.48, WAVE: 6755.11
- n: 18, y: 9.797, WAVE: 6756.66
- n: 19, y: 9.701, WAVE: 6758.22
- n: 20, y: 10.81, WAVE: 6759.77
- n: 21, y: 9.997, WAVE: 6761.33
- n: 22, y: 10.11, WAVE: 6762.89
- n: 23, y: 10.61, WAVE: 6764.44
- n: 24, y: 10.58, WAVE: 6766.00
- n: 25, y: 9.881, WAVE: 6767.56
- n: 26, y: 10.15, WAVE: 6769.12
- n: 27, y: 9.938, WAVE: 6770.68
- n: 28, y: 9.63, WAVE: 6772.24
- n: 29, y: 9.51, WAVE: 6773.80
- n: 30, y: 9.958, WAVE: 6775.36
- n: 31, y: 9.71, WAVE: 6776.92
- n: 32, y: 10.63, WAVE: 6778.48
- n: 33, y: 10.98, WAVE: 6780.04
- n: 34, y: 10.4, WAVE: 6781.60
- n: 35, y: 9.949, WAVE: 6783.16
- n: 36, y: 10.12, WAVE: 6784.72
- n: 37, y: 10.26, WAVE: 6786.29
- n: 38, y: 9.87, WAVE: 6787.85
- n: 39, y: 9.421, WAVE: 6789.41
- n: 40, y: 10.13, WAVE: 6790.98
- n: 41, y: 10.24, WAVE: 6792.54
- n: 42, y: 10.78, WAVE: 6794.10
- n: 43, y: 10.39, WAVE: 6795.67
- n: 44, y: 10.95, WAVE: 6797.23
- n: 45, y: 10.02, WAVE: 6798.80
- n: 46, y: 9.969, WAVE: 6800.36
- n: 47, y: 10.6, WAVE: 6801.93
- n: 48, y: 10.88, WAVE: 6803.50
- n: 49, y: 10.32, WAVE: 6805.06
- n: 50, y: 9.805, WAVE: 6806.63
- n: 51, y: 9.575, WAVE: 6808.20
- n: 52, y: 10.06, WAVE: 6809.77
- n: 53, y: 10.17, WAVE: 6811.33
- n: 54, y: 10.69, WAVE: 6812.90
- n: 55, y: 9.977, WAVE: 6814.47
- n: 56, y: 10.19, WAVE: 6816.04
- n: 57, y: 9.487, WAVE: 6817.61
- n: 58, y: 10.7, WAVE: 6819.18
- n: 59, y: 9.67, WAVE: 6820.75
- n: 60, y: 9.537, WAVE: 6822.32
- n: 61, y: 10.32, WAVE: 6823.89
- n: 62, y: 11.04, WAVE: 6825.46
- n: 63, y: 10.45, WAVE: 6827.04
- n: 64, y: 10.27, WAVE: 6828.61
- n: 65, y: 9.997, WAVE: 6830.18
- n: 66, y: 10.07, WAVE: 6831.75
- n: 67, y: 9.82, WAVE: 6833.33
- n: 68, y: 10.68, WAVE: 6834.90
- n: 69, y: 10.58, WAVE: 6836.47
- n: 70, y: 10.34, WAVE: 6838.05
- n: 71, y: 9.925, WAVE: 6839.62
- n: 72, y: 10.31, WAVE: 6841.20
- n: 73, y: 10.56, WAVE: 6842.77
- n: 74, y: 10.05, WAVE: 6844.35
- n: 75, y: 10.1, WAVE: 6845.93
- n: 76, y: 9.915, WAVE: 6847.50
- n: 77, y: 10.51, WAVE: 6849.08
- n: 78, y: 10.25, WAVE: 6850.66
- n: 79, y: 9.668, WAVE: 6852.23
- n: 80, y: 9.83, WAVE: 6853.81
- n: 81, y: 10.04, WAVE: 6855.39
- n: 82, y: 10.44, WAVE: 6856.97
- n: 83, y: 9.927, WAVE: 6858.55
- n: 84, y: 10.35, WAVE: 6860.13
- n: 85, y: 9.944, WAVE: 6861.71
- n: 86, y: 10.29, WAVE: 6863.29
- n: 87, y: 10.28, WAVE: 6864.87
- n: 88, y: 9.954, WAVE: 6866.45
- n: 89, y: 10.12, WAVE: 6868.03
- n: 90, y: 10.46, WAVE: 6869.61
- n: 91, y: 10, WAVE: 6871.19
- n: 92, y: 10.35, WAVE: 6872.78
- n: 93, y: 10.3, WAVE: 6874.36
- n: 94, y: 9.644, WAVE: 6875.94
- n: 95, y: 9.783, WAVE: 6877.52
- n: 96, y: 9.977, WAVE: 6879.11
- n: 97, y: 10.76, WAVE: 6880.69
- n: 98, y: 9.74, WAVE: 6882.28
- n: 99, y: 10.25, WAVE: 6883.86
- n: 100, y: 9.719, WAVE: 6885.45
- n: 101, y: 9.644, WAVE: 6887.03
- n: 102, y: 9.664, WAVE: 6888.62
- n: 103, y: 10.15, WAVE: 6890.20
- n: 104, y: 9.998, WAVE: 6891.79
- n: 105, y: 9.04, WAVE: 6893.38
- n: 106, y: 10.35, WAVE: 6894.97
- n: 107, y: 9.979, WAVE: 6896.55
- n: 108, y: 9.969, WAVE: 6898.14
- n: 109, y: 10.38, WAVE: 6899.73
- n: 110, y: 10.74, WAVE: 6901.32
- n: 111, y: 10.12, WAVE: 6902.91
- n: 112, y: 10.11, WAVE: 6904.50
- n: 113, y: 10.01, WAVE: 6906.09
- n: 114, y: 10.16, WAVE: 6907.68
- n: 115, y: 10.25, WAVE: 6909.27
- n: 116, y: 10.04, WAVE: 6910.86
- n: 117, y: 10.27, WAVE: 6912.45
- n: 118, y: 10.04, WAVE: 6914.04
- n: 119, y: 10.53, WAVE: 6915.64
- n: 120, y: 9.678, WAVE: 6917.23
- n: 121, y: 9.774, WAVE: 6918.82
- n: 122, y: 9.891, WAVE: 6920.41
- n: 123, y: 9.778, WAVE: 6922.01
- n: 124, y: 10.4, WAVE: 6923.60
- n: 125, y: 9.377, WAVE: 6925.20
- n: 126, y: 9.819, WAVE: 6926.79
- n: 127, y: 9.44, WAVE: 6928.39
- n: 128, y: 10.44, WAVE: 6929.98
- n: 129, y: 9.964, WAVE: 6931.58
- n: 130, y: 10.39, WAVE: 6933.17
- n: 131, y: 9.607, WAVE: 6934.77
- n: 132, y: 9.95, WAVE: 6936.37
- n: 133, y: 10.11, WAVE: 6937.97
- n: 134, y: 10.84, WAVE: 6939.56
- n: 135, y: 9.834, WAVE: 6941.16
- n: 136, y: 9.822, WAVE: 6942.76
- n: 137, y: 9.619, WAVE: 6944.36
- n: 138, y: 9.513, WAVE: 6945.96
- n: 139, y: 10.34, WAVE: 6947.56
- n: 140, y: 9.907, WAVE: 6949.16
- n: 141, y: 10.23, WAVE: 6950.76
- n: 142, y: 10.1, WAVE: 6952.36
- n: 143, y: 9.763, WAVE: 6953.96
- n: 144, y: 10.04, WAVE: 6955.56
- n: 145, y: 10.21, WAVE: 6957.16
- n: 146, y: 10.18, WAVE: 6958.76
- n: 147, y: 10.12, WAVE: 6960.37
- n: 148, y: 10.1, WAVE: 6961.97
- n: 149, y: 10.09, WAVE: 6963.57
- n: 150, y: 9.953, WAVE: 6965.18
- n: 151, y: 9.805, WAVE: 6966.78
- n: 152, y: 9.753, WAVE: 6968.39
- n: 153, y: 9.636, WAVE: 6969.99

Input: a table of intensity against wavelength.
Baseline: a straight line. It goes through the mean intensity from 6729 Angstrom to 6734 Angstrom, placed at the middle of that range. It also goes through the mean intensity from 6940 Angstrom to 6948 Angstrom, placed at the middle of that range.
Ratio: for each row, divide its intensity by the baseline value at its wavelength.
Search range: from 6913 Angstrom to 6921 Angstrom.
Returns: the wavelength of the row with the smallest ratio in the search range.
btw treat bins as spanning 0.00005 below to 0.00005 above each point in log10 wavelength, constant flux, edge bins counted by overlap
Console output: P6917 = 6917.23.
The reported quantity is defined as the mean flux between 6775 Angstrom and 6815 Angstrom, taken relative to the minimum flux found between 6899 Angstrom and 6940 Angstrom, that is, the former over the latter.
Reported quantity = 1.09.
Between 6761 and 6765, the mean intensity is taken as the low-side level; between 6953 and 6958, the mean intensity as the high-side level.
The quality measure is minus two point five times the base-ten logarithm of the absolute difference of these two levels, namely 1.6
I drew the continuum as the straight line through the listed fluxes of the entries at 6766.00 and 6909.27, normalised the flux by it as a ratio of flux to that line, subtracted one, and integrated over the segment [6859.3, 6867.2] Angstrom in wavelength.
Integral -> -0.15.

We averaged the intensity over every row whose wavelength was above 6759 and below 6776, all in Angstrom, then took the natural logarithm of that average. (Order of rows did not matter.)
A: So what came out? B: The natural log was 2.31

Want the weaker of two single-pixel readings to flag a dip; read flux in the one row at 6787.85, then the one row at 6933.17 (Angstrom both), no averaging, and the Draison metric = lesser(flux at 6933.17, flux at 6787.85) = 9.87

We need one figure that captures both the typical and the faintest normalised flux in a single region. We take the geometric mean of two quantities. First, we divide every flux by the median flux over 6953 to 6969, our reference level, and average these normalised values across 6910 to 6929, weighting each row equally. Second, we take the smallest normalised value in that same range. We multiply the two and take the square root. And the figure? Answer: 0.958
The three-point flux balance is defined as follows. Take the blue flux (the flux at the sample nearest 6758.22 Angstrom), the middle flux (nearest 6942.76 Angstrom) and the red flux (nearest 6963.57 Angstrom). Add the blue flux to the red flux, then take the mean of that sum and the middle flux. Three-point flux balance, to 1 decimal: 14.8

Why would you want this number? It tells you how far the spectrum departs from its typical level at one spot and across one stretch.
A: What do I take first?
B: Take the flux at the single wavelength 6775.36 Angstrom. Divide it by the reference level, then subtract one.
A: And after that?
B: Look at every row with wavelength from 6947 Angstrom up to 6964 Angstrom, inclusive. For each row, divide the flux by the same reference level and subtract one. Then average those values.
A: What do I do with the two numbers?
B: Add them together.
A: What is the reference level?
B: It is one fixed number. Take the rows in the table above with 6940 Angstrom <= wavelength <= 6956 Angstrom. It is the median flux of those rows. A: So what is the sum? 0.032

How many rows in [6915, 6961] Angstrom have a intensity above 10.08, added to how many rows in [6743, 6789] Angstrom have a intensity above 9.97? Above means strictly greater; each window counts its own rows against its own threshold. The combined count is 30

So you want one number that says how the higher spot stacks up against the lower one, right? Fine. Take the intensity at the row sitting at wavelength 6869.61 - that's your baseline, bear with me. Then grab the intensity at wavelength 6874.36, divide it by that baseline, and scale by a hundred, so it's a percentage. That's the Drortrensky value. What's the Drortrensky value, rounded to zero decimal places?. 98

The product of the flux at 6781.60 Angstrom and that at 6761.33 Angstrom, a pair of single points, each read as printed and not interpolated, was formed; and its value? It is 104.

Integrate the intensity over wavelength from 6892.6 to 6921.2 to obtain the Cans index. 288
